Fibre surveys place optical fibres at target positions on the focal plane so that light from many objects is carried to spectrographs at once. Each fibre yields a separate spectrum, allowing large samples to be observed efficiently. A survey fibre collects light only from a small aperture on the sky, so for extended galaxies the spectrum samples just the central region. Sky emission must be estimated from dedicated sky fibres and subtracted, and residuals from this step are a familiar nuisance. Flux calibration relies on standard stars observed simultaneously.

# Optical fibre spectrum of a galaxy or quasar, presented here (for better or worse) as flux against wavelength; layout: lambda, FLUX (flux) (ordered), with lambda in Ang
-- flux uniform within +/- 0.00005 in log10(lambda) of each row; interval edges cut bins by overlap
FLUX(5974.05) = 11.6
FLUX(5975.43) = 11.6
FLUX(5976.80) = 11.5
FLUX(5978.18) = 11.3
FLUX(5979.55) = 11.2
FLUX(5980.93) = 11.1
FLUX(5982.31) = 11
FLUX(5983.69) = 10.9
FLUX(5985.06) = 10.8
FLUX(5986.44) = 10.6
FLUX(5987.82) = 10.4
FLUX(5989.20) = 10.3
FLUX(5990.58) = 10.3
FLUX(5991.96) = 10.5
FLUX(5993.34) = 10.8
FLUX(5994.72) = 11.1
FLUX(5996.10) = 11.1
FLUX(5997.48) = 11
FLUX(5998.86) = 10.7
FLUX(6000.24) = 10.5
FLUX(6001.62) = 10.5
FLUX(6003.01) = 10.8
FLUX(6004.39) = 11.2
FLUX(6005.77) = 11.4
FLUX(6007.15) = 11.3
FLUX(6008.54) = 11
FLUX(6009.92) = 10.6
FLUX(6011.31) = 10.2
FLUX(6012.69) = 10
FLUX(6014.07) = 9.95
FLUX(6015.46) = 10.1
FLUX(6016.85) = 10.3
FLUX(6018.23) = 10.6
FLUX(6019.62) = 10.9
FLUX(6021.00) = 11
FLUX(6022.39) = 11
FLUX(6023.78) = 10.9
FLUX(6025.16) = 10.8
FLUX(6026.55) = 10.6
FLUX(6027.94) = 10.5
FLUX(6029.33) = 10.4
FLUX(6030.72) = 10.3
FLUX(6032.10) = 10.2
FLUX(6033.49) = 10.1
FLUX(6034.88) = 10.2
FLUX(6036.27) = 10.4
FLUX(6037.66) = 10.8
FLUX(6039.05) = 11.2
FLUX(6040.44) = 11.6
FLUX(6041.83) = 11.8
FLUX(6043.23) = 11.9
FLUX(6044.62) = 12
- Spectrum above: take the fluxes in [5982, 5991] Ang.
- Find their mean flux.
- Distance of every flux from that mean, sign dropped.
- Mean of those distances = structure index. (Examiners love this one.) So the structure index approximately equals 0.24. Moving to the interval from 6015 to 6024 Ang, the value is 0.30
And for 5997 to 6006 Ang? 0.28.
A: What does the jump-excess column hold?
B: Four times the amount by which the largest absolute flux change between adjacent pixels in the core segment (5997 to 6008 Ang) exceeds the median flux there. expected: -42.0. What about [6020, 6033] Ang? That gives -41.6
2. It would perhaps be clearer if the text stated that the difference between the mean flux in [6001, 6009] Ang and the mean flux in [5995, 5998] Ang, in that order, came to 0.0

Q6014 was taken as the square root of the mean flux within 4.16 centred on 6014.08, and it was 3.16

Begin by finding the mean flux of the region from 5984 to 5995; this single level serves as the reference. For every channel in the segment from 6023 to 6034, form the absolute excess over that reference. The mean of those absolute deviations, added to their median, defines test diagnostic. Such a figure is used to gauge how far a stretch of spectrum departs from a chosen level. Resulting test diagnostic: 0.50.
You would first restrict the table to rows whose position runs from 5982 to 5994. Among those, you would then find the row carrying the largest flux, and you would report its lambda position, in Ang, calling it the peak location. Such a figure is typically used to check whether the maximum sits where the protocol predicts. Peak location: 5982.31 Ang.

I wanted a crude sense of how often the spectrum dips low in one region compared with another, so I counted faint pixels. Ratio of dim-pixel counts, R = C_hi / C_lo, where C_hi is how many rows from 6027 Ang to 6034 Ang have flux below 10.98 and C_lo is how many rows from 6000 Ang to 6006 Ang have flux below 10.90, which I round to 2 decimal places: 1.67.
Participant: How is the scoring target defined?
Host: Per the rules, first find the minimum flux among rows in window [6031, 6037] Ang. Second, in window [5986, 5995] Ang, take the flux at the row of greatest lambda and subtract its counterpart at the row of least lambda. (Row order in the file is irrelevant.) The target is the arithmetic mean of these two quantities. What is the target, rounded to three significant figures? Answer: 5.30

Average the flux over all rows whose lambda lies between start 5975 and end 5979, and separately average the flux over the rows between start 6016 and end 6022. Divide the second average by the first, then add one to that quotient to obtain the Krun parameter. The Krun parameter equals 1.93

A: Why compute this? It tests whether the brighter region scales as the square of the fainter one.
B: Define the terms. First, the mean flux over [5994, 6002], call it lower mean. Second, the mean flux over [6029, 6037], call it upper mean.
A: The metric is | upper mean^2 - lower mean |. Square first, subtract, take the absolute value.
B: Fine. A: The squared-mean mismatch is 95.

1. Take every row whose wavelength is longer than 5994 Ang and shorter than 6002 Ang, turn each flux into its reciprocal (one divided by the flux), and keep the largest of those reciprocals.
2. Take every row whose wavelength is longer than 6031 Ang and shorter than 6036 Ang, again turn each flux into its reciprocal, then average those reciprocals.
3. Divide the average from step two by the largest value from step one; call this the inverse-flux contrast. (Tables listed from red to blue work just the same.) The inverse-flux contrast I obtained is 1.03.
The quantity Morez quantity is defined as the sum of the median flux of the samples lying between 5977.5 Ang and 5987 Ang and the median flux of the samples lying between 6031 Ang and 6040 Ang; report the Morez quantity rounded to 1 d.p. 21.3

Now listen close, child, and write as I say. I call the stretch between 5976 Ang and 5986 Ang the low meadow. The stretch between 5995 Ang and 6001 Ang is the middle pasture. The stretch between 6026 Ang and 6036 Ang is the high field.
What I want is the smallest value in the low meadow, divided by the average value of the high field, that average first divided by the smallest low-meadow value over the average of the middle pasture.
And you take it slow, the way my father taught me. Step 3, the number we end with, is 1.04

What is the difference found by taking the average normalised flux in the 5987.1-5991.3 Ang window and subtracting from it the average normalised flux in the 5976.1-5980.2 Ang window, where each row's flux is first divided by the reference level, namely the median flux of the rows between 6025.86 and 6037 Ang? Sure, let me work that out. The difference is -0.10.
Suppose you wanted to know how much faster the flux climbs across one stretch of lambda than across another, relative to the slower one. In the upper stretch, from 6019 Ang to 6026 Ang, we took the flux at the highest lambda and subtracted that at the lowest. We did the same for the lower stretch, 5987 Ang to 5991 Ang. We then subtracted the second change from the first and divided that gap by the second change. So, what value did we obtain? 0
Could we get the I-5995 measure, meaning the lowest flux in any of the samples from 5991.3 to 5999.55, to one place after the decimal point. 10.5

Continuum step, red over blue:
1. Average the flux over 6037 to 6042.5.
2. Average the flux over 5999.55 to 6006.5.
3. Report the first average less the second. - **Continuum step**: 0.47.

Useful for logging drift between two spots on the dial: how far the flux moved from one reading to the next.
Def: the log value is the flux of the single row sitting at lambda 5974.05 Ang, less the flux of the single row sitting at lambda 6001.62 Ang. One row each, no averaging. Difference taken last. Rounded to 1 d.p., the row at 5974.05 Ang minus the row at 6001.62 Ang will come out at 1.1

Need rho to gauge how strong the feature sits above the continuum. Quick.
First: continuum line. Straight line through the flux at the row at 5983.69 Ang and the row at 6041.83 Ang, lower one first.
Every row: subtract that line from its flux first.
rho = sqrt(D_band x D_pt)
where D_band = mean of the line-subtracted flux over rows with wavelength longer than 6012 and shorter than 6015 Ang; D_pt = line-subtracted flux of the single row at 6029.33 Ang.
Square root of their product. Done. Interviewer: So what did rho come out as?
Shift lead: 1.3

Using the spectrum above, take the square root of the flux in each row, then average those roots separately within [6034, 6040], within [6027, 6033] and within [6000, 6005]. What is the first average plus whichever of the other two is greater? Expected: 6.54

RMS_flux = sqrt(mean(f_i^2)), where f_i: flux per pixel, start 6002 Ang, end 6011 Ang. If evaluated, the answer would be 11.1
